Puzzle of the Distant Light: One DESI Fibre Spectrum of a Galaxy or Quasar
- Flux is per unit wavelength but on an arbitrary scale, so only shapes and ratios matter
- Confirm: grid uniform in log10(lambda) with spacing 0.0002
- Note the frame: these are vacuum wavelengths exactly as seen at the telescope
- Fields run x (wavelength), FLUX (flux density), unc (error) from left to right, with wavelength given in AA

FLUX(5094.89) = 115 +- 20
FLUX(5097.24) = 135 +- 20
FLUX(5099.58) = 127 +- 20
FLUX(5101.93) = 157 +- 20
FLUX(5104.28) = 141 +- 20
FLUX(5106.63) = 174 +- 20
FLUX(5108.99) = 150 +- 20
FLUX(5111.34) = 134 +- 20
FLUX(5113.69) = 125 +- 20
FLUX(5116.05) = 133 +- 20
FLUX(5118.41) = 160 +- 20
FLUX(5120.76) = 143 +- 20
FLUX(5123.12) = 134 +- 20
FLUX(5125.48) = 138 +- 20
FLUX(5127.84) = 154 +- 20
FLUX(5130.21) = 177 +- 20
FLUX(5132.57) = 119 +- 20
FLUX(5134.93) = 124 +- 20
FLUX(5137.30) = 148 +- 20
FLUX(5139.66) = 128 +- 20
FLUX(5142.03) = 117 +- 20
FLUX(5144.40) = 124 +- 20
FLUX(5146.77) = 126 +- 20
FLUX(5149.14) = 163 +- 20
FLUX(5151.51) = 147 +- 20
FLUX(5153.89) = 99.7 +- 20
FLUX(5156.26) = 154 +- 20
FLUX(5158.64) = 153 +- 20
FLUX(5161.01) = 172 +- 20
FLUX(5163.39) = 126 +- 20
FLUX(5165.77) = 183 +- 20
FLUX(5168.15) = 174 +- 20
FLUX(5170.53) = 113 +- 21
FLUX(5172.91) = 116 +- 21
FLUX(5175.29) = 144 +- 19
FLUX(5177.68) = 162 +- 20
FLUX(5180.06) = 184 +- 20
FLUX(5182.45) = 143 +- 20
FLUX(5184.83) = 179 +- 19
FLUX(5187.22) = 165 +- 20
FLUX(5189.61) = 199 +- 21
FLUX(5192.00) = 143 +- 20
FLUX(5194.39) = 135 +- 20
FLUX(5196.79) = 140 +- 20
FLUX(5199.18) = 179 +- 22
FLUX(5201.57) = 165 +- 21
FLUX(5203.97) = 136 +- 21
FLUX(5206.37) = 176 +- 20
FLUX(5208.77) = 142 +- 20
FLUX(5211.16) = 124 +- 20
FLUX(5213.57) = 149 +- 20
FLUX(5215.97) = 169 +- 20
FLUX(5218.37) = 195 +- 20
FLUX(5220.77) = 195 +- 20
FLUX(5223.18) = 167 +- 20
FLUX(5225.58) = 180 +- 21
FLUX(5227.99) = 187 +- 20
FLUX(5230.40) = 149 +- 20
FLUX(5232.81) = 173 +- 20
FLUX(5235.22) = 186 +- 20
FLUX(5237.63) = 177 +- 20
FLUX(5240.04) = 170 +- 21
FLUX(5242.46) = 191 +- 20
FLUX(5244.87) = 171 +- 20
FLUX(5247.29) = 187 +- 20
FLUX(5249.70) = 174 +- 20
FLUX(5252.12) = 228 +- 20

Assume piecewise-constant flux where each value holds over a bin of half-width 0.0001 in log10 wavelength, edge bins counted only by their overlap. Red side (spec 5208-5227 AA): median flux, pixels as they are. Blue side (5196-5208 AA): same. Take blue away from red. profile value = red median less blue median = 3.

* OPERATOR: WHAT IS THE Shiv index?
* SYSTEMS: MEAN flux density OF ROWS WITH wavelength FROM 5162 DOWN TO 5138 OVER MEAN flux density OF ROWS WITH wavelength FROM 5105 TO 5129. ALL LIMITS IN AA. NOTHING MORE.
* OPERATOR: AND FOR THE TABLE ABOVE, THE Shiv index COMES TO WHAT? 0.96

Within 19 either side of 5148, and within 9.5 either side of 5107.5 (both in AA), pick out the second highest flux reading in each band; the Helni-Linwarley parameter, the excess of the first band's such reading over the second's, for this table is 20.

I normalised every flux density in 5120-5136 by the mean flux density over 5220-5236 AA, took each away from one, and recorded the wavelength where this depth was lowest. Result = 5130.21 AA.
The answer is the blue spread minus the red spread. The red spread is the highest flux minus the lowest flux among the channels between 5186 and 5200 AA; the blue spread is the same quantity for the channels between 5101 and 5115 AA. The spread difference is -15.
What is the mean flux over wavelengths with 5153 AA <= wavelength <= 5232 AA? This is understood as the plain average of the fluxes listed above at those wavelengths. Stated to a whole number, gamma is 158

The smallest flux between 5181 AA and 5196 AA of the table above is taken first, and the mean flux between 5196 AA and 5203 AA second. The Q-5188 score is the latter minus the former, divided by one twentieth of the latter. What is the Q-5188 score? 3.3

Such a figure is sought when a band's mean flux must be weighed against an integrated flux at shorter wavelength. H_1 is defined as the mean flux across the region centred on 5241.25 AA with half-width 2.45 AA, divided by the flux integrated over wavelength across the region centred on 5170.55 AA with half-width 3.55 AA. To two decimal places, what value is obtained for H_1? 0.19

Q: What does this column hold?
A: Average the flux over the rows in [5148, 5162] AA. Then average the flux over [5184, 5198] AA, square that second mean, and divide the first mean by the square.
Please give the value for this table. 0.0058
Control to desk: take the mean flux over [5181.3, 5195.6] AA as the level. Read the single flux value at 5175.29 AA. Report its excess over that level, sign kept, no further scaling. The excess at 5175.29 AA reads -17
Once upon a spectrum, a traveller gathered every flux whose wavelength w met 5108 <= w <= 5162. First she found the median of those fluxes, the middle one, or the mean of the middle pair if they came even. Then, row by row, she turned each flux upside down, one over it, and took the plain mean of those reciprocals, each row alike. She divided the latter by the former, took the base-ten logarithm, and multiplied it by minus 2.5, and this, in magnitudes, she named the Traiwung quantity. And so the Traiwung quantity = 10.7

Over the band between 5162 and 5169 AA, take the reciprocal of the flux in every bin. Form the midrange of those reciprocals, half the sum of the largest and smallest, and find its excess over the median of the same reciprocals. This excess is 0.0010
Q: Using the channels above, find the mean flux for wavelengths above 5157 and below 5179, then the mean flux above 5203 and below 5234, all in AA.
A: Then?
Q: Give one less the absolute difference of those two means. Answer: -14.5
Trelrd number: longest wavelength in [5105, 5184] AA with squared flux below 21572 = 5182.45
